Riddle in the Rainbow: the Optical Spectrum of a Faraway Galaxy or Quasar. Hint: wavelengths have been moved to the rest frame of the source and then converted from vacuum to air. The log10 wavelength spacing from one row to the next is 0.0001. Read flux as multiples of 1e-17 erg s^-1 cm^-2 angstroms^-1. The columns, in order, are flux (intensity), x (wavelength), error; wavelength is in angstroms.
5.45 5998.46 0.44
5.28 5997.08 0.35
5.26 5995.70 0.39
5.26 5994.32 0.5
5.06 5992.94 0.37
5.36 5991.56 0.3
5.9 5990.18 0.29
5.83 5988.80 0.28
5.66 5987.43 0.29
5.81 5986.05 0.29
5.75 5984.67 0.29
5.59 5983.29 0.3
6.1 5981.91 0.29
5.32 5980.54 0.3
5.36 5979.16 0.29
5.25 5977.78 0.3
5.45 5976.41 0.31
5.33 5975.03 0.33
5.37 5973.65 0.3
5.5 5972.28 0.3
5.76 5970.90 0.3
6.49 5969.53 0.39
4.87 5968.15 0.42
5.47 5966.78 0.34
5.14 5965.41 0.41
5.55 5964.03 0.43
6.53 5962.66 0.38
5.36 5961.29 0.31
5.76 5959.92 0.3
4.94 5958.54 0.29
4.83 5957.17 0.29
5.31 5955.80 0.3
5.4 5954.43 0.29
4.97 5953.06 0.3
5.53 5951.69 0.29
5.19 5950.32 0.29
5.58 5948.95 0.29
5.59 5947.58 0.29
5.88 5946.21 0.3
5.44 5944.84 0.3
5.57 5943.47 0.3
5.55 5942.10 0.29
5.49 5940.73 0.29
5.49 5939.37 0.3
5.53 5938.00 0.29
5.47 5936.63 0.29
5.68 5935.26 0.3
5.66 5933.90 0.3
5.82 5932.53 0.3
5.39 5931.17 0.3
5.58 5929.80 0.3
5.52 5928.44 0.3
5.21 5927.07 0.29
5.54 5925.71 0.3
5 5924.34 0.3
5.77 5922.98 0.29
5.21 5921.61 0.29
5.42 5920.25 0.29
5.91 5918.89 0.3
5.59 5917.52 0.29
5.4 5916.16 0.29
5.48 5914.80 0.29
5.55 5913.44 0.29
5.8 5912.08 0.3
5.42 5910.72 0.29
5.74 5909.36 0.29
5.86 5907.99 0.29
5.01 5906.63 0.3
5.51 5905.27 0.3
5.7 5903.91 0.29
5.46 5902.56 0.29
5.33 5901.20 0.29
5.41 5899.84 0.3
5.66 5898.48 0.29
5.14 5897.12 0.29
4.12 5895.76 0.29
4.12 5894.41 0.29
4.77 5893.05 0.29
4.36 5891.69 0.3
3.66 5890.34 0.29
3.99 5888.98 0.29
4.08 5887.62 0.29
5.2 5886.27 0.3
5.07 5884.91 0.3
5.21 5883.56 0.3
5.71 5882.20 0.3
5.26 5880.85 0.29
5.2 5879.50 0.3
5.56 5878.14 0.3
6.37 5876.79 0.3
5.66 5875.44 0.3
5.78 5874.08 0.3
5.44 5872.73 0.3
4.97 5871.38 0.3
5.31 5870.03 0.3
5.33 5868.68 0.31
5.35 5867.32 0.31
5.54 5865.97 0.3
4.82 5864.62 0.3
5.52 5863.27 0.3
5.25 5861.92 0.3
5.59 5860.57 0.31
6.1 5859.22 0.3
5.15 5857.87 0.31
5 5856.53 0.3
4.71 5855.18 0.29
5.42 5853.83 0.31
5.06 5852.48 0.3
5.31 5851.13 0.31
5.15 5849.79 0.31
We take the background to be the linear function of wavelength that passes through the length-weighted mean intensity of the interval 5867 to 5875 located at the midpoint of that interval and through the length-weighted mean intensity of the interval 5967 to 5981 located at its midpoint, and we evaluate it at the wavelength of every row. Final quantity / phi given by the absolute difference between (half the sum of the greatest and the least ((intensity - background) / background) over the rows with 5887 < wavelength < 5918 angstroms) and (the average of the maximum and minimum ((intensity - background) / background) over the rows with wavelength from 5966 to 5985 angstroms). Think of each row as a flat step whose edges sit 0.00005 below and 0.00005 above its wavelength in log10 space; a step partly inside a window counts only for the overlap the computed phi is 0.16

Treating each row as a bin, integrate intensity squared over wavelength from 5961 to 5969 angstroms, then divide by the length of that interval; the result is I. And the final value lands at 31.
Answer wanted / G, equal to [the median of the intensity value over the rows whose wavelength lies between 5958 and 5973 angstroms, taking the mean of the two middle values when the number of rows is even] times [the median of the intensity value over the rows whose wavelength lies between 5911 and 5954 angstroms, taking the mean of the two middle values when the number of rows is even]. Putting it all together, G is 30.4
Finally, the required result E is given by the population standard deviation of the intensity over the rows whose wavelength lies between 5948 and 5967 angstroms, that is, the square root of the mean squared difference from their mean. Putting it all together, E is 0.41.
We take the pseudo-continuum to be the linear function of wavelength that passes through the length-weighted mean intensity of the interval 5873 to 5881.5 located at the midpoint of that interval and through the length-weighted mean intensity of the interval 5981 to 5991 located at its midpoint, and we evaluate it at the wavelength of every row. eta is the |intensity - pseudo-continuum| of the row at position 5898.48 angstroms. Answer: 0.0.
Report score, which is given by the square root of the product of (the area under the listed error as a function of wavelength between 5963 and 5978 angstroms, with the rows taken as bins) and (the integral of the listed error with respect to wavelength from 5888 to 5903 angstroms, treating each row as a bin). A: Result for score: 4.80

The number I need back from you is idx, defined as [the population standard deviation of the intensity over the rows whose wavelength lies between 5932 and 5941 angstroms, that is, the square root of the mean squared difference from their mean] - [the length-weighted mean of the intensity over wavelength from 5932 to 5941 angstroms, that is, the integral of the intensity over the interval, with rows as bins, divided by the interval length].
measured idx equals -5.47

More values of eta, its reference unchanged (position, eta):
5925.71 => 0.2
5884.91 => 0.6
